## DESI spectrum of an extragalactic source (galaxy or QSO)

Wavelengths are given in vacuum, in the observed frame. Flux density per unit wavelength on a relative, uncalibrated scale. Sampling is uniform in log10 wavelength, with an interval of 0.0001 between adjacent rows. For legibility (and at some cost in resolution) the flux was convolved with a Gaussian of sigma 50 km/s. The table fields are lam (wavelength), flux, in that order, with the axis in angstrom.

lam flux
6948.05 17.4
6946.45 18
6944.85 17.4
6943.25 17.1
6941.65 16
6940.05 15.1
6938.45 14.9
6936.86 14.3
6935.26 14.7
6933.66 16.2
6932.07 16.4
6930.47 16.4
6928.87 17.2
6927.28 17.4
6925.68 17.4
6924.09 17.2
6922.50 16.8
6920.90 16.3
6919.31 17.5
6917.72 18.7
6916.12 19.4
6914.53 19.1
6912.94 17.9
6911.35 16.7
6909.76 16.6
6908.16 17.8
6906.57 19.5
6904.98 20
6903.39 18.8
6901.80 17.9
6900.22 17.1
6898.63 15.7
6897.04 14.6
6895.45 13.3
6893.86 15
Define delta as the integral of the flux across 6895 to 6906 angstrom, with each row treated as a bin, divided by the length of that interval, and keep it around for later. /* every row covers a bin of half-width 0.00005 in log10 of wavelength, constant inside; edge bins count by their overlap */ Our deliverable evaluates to 16.9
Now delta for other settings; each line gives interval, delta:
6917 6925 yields 17.3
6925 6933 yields 16.9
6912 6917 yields 18.7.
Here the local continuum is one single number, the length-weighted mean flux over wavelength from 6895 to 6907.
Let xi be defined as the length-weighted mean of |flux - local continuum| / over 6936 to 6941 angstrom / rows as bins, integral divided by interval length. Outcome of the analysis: 2.4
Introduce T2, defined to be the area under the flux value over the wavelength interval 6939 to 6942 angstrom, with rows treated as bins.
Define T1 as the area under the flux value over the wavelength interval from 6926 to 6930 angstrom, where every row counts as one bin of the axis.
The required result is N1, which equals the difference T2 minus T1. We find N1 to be -23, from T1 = 68.9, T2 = 46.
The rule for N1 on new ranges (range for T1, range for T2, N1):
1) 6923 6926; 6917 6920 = 3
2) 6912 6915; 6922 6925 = -4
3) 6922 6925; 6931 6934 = -2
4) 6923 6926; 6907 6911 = 17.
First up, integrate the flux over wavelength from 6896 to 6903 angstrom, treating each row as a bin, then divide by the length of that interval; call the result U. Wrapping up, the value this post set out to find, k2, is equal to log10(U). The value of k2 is 1.21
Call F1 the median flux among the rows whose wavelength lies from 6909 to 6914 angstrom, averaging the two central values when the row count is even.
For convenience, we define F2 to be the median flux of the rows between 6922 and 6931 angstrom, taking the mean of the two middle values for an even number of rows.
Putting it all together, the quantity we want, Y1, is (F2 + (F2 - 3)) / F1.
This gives 1.88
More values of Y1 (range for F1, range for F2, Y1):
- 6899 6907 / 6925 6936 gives 1.59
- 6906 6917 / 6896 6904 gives 1.74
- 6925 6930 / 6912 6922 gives 1.93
